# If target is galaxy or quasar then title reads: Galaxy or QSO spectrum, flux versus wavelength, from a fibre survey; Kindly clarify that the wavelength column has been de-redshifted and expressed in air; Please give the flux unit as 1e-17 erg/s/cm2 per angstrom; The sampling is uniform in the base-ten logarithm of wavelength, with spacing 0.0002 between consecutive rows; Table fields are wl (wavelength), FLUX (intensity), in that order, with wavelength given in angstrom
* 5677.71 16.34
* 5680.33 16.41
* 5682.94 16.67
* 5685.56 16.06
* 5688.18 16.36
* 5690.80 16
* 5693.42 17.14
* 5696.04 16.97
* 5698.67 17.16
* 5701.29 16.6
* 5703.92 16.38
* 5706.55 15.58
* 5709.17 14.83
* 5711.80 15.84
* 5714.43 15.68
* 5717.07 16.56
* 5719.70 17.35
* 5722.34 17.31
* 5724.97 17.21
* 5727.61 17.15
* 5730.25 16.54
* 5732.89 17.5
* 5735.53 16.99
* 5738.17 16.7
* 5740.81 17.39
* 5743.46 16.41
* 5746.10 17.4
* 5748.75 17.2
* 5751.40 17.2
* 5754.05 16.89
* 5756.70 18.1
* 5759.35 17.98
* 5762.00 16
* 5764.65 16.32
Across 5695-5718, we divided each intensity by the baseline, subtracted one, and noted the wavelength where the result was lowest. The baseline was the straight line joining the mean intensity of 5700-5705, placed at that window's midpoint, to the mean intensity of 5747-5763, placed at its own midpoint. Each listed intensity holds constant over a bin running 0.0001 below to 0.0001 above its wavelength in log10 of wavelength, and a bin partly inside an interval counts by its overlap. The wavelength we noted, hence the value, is 5709.17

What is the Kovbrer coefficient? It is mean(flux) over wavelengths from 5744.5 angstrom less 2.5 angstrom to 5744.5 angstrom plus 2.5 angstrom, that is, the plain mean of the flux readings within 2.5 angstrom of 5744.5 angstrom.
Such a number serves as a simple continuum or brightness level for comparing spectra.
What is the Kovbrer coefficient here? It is 16.9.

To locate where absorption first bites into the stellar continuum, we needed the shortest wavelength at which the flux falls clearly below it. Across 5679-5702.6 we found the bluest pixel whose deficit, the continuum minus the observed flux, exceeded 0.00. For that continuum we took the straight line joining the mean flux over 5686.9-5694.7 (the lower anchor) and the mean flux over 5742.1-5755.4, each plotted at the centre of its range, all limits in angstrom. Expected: 5685.56 angstrom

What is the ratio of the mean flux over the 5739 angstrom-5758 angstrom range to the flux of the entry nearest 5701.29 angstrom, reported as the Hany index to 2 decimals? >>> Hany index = 1.04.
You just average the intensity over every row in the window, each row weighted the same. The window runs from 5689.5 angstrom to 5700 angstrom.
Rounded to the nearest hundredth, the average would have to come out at 16.82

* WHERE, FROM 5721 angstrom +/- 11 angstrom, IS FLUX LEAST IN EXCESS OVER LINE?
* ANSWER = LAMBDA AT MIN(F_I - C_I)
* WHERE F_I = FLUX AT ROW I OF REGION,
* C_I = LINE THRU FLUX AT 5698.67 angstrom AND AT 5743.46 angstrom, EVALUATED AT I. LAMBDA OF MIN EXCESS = 5714.43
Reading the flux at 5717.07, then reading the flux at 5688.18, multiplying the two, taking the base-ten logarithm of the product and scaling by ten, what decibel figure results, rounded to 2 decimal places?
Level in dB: 24.33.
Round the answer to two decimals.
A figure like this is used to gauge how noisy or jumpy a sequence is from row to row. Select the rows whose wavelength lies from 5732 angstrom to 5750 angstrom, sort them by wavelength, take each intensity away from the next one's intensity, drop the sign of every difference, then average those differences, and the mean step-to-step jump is 0.61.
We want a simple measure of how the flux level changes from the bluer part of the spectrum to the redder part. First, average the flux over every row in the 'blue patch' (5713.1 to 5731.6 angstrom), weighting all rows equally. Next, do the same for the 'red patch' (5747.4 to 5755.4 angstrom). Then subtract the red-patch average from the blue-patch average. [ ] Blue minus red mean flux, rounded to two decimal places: -0.27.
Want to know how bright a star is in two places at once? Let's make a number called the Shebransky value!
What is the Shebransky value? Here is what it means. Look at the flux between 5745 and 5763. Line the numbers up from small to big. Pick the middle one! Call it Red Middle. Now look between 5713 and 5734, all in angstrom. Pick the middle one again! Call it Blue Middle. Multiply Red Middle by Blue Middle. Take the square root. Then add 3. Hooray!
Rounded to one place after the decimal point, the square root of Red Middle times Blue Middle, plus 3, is 20.2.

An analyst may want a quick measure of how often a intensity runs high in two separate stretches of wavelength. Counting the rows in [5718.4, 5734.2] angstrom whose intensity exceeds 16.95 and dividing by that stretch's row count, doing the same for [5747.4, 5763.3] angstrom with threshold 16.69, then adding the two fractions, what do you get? 1.67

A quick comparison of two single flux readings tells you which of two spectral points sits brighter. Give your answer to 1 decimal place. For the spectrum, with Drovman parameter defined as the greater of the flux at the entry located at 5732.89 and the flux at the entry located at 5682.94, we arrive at 17.5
